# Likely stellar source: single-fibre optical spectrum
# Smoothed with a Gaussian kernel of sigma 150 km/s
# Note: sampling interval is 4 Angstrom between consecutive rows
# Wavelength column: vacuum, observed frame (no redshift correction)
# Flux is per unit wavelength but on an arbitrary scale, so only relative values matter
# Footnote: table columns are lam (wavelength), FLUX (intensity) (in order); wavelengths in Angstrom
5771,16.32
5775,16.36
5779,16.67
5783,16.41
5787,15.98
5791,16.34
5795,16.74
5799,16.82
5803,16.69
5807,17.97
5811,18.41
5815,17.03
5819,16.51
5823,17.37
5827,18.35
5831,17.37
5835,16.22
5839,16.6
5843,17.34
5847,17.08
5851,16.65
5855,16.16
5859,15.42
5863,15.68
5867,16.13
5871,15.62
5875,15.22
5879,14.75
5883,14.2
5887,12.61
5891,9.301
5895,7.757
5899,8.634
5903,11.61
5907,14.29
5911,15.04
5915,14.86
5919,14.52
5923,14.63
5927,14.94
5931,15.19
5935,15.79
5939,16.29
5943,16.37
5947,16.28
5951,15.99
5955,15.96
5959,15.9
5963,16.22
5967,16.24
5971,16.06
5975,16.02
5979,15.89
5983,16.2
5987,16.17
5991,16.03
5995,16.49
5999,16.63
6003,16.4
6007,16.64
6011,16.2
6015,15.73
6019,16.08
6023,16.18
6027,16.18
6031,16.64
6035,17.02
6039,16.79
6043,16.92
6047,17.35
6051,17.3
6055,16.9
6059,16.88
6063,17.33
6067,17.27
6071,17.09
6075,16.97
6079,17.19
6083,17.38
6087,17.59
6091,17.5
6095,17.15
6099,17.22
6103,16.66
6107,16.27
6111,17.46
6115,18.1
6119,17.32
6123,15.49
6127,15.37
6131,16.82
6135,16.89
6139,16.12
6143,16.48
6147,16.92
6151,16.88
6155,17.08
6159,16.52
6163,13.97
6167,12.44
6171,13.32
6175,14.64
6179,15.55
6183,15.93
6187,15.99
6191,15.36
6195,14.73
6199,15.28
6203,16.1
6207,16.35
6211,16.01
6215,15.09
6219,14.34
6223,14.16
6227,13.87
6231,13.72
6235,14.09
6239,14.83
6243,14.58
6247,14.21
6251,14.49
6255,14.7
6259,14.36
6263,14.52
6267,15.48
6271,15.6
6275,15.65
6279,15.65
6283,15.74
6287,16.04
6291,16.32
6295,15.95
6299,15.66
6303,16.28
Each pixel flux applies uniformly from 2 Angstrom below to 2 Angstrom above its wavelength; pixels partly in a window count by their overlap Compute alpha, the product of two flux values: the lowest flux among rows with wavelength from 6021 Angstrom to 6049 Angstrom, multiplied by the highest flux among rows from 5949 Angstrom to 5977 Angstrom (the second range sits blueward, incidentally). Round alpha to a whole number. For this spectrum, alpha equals 263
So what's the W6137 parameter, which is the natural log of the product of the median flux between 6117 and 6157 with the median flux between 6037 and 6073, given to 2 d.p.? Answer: 5.66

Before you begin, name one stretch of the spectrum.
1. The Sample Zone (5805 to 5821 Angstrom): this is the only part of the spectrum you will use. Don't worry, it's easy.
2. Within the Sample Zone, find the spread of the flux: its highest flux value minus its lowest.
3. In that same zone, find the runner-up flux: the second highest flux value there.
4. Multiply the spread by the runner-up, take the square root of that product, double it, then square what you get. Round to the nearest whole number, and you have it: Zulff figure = 137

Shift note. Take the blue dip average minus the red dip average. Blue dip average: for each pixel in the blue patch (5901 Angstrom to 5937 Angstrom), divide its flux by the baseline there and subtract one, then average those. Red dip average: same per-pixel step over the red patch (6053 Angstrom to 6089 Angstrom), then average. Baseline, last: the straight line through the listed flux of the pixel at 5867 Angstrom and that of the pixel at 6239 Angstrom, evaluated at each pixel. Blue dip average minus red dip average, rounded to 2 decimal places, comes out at -0.20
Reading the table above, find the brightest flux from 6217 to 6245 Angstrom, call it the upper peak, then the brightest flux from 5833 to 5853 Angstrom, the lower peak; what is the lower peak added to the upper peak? 32.2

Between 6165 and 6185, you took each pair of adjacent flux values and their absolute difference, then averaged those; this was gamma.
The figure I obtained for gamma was 0.87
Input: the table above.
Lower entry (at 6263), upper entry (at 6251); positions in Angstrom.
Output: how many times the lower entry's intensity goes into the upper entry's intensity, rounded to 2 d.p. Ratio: 1.00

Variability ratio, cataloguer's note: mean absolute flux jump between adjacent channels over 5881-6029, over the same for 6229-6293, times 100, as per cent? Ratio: 186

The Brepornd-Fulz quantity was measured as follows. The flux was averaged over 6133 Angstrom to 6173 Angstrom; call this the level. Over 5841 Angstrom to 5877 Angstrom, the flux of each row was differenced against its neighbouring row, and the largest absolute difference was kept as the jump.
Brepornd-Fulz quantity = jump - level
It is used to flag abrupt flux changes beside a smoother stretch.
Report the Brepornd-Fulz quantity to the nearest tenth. -14.9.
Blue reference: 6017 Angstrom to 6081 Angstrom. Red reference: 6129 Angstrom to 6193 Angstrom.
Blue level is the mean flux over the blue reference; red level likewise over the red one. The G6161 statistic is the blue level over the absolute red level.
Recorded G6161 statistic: 1.08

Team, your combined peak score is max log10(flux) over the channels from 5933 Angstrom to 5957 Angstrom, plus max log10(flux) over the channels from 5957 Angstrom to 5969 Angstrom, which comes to 2.42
